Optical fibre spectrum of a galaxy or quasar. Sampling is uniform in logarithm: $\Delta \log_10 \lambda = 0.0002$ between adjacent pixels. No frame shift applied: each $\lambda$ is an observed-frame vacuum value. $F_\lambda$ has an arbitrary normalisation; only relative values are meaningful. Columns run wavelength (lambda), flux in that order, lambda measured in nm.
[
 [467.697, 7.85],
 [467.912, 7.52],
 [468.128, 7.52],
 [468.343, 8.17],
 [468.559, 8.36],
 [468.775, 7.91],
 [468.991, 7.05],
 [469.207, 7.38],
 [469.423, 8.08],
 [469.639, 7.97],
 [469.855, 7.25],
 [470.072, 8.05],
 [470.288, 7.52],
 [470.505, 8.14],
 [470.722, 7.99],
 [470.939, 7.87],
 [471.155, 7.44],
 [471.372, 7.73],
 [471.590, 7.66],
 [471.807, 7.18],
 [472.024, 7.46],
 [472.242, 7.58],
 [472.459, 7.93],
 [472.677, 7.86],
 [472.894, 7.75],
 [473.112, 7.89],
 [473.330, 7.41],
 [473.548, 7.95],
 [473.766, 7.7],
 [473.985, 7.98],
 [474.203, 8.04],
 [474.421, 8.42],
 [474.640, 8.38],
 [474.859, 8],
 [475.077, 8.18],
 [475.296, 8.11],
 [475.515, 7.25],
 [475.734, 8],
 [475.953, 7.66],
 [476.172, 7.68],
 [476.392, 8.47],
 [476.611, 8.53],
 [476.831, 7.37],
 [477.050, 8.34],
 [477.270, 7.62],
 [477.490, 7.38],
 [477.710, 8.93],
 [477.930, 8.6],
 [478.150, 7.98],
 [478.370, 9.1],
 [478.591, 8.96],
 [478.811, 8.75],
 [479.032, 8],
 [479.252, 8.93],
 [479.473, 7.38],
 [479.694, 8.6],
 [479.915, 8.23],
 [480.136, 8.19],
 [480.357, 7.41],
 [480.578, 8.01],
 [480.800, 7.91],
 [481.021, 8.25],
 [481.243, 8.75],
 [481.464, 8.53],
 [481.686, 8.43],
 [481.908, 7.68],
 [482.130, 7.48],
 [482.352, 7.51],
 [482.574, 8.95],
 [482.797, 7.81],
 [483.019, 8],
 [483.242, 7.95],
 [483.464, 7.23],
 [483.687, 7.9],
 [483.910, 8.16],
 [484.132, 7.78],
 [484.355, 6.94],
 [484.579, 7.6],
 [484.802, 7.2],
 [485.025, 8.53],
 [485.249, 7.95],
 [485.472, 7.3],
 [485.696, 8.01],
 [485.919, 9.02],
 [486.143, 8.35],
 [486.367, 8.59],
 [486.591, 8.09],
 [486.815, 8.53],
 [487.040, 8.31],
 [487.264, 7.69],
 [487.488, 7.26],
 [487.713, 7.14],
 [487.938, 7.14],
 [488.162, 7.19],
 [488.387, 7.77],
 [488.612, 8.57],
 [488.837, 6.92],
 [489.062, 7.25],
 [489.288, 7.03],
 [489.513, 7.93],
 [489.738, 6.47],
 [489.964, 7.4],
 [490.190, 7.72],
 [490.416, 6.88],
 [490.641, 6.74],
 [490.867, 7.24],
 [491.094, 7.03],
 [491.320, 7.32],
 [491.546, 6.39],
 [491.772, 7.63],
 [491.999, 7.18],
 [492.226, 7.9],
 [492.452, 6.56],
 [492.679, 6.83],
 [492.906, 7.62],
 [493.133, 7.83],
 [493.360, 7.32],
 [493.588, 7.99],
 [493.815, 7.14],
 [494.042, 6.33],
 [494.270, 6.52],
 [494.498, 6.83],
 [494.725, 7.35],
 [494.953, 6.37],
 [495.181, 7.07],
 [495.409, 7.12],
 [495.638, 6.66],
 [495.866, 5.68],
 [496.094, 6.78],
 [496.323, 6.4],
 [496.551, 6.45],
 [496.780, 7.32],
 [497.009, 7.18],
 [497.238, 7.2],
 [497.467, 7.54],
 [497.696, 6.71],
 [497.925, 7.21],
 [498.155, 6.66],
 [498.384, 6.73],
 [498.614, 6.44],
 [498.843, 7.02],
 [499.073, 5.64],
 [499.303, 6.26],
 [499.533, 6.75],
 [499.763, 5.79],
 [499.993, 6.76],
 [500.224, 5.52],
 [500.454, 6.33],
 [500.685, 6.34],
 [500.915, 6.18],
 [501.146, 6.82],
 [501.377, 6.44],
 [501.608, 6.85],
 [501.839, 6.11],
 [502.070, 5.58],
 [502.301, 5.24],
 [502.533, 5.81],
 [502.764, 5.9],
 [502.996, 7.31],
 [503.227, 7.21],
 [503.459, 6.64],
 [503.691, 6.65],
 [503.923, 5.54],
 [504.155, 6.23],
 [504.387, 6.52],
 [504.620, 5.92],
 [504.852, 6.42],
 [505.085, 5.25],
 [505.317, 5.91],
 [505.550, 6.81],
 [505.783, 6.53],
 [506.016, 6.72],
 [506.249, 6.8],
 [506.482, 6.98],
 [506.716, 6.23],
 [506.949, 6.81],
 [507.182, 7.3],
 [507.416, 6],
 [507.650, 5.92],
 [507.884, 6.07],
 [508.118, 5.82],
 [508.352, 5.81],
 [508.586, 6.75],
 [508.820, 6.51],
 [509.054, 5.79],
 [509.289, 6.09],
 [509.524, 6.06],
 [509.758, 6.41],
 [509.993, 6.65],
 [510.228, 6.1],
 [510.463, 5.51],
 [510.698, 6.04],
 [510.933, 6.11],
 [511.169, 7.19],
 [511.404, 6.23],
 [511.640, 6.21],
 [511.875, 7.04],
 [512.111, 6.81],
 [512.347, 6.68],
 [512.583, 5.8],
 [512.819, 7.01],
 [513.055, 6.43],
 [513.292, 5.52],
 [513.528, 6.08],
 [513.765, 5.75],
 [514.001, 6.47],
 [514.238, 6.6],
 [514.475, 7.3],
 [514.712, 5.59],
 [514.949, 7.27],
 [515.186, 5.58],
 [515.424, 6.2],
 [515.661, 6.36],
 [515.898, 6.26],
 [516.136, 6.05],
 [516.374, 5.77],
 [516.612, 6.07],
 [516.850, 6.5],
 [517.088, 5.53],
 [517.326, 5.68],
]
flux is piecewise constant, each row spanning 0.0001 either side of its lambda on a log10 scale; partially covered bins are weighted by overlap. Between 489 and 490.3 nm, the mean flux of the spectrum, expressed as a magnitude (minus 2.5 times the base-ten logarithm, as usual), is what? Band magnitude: -2.158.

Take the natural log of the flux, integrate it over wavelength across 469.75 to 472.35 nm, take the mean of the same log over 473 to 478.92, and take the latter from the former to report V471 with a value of 3.2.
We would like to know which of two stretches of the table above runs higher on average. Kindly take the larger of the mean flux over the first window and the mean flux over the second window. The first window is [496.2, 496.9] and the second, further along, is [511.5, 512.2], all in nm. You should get 6.7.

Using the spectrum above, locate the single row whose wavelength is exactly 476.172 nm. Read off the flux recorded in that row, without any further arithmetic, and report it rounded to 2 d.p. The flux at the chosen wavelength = 7.68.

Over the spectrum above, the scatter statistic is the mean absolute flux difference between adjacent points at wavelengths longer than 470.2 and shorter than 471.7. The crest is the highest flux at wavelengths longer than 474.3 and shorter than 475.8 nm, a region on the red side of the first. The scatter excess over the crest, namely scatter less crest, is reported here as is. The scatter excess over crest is -8.14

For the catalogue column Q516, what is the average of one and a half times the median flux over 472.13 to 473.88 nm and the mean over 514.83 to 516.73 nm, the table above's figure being 9.0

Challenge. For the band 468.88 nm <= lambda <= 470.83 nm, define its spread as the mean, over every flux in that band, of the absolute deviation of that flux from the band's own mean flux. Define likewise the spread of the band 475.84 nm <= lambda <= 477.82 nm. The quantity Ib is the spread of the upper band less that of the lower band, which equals 0.14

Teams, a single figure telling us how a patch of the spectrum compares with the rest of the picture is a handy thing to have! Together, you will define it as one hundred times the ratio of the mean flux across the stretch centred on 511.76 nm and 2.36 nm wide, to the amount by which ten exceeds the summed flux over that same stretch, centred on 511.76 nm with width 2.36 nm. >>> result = -11.8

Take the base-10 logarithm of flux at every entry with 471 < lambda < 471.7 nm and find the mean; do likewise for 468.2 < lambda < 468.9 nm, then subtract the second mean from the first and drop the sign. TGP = 0.03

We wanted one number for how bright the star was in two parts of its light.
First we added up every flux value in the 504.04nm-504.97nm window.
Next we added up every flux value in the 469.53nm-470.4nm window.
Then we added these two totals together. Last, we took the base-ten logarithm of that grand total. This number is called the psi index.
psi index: 1.75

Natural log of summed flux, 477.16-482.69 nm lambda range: 5.33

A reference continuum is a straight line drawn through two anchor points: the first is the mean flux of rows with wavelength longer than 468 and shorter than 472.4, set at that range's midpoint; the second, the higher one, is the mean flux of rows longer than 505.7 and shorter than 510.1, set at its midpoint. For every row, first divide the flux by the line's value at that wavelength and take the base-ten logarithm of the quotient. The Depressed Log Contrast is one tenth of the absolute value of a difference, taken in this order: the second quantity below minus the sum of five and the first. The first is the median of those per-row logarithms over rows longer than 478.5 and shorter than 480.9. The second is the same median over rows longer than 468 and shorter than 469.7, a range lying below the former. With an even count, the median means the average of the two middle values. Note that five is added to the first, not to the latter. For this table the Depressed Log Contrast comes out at 0.504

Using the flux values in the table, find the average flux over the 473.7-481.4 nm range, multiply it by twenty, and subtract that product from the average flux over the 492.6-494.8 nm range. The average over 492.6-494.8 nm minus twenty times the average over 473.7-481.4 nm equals -156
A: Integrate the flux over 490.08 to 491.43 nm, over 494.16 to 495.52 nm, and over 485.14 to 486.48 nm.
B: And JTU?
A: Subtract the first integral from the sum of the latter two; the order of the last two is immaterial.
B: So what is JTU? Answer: 10.7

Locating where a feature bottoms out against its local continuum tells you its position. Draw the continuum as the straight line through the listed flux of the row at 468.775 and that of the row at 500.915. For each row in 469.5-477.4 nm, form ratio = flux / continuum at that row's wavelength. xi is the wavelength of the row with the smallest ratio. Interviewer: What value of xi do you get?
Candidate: 469.855 nm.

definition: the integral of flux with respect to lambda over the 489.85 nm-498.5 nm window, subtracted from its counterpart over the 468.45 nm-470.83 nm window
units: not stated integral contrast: -42.2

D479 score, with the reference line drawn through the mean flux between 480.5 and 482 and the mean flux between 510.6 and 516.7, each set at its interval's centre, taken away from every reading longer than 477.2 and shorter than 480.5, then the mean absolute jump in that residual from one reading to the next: 0.698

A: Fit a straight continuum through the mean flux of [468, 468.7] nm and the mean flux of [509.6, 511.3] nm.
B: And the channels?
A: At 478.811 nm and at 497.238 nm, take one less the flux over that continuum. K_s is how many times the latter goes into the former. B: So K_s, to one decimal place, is 2.8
